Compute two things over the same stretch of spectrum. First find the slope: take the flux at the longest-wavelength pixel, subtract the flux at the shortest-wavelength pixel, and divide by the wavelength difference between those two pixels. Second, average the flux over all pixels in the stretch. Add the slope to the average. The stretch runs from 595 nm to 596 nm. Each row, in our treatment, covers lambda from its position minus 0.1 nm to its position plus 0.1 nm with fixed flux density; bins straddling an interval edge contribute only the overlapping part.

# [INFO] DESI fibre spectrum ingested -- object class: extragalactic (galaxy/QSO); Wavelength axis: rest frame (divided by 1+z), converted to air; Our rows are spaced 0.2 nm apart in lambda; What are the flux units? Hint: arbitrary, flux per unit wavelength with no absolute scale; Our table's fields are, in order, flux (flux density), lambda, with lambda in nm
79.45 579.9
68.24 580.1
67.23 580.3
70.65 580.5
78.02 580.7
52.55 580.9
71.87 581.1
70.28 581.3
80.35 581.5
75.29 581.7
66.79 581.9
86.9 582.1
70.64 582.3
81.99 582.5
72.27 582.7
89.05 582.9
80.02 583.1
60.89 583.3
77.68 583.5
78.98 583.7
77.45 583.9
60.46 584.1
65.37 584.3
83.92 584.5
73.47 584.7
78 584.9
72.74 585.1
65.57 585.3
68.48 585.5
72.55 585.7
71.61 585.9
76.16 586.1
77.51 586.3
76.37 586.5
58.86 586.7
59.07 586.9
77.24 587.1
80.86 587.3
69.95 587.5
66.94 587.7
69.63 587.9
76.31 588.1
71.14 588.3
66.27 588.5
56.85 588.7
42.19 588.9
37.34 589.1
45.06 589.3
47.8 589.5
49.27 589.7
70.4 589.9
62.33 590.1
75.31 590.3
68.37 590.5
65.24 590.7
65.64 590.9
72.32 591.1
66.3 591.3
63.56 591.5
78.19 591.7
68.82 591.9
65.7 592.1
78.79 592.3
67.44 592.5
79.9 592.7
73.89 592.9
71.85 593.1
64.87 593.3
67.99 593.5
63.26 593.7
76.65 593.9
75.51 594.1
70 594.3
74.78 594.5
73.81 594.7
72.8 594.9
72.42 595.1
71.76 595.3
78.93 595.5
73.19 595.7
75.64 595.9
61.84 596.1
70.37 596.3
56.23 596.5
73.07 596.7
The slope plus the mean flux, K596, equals 78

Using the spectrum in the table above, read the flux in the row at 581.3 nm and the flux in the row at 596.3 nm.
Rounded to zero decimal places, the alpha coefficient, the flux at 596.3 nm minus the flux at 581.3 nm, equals 0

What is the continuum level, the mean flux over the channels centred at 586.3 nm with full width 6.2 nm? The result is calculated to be 68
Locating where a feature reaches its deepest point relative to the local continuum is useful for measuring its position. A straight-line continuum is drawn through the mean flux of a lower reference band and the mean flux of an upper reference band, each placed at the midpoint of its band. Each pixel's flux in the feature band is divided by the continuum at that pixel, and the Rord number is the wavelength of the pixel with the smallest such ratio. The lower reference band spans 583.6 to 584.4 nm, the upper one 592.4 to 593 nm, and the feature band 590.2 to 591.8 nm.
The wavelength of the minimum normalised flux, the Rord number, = 591.5 nm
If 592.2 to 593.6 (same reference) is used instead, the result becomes 593.3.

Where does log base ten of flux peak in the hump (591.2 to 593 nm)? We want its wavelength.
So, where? 592.7 nm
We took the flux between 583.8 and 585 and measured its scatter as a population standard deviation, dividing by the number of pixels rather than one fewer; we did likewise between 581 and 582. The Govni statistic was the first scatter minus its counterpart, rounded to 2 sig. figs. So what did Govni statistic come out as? 3.3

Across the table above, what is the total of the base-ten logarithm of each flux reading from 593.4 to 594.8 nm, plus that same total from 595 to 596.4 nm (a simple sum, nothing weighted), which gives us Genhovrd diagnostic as 25.98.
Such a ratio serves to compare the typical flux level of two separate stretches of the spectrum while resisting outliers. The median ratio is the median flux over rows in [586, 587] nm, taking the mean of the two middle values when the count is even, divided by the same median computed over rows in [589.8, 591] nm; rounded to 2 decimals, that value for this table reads 1.14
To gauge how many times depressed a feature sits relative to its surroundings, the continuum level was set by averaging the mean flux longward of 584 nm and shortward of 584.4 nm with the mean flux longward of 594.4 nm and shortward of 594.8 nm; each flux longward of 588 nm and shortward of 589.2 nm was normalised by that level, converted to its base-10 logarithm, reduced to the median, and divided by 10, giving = -0.0048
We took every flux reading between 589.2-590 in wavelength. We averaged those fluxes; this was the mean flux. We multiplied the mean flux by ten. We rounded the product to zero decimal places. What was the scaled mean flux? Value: 531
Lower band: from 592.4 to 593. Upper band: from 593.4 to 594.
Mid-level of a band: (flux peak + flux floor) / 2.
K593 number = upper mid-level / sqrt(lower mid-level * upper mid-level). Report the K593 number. 0.97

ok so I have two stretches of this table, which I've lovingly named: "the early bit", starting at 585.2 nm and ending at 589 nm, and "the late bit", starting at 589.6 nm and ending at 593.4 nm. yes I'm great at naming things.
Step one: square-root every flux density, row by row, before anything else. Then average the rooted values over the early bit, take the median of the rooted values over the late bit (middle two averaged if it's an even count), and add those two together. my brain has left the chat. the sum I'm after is 16.5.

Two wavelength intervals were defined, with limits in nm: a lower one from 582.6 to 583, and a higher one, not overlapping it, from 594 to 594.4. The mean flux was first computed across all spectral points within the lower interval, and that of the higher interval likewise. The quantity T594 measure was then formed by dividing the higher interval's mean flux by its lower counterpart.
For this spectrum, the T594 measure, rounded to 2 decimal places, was 0.90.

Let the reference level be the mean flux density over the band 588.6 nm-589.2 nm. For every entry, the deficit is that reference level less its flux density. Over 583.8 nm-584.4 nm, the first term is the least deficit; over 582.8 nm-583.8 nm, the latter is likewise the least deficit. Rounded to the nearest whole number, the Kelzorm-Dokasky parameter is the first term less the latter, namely 12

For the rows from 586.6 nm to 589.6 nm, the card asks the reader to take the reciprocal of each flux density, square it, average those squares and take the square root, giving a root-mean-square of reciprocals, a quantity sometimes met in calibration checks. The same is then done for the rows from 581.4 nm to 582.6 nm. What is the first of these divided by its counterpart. 1.34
